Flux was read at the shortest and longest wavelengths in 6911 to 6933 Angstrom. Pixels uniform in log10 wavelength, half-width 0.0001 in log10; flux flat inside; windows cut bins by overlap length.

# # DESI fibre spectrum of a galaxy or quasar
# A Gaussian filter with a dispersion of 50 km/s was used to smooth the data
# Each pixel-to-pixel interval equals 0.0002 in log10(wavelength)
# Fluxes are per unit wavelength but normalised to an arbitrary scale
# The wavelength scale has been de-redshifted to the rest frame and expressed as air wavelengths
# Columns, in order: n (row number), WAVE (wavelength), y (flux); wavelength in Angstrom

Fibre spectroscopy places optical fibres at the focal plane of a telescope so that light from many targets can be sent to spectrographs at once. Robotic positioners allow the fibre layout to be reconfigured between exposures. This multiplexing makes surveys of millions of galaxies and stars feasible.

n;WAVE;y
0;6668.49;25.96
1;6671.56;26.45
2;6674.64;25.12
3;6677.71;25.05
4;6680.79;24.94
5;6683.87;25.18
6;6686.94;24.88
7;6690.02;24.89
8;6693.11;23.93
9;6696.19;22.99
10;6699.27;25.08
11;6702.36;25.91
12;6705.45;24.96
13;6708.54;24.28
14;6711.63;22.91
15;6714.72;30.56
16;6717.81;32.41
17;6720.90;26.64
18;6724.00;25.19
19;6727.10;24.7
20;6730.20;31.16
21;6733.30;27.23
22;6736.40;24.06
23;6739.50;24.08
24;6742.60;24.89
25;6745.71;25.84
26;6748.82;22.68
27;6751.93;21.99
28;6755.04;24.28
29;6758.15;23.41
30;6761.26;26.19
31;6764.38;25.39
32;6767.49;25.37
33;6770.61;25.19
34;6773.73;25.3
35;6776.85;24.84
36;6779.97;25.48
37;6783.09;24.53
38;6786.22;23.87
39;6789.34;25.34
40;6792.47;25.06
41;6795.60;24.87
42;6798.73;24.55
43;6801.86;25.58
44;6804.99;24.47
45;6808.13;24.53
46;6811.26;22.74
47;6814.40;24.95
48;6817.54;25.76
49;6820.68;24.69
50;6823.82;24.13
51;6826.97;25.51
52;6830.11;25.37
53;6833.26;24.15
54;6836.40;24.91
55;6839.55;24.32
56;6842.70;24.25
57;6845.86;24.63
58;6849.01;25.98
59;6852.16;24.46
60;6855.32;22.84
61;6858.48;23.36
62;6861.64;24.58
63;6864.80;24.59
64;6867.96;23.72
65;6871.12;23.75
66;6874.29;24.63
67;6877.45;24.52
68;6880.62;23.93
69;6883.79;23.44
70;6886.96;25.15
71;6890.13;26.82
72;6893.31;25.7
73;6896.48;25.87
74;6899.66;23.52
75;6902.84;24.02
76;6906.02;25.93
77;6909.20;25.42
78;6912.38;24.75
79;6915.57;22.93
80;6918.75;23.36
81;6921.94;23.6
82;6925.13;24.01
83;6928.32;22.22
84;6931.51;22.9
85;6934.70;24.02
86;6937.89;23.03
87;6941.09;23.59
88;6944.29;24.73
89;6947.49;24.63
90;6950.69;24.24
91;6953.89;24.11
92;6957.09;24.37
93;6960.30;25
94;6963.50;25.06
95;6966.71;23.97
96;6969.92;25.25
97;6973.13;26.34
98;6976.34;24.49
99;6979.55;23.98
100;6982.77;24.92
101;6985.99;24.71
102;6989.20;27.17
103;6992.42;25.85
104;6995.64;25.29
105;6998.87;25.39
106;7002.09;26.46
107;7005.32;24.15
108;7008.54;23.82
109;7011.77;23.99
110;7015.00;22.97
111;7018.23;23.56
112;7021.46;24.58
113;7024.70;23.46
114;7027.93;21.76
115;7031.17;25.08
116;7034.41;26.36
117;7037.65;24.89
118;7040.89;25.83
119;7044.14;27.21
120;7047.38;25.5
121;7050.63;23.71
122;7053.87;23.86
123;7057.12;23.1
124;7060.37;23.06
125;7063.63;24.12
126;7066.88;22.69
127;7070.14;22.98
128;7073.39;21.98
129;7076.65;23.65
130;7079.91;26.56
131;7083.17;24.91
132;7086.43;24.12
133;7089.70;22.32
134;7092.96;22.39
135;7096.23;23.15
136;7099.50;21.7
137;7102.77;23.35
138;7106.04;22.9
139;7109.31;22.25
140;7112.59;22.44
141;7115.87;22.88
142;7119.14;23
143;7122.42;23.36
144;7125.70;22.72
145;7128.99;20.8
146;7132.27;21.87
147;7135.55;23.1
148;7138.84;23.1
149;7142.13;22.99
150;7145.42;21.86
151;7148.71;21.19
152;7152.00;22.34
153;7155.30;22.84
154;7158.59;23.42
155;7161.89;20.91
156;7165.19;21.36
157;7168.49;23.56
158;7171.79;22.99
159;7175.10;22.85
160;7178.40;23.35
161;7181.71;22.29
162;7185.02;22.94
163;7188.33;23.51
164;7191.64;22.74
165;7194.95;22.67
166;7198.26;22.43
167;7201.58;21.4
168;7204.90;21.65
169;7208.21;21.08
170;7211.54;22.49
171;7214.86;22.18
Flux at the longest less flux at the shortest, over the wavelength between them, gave -0.10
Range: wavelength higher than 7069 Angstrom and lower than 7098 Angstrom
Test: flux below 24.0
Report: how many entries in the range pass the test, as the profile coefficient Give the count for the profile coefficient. 6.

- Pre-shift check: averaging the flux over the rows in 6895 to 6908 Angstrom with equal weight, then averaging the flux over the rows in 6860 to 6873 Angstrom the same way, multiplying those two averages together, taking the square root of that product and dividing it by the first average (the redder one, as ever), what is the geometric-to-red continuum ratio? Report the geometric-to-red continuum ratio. 0.99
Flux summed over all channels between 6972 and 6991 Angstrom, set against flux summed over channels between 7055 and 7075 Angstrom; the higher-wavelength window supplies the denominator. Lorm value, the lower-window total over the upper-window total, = 1.10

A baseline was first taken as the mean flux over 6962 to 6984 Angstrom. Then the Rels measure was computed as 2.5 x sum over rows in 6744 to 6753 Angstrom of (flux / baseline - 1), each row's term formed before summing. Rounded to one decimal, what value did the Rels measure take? -0.4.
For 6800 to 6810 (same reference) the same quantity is 0.0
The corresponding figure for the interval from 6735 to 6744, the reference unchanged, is -0.2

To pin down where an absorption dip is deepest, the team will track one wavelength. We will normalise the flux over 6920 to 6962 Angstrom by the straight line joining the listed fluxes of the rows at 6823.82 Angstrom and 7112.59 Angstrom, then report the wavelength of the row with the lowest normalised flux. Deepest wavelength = 6928.32 Angstrom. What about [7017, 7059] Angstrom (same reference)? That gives 7027.93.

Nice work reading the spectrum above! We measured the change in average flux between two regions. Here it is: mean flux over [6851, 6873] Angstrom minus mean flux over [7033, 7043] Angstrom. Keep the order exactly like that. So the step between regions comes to -1.8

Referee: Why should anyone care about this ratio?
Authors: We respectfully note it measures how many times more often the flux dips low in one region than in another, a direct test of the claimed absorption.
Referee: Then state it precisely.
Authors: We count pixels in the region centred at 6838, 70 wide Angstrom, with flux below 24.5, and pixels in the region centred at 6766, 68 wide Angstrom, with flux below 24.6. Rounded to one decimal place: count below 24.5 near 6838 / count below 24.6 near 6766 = 1.2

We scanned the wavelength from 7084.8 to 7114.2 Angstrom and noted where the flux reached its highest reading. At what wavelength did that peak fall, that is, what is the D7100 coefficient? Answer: 7086.43 Angstrom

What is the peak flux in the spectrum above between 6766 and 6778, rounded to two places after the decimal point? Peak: 25.37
